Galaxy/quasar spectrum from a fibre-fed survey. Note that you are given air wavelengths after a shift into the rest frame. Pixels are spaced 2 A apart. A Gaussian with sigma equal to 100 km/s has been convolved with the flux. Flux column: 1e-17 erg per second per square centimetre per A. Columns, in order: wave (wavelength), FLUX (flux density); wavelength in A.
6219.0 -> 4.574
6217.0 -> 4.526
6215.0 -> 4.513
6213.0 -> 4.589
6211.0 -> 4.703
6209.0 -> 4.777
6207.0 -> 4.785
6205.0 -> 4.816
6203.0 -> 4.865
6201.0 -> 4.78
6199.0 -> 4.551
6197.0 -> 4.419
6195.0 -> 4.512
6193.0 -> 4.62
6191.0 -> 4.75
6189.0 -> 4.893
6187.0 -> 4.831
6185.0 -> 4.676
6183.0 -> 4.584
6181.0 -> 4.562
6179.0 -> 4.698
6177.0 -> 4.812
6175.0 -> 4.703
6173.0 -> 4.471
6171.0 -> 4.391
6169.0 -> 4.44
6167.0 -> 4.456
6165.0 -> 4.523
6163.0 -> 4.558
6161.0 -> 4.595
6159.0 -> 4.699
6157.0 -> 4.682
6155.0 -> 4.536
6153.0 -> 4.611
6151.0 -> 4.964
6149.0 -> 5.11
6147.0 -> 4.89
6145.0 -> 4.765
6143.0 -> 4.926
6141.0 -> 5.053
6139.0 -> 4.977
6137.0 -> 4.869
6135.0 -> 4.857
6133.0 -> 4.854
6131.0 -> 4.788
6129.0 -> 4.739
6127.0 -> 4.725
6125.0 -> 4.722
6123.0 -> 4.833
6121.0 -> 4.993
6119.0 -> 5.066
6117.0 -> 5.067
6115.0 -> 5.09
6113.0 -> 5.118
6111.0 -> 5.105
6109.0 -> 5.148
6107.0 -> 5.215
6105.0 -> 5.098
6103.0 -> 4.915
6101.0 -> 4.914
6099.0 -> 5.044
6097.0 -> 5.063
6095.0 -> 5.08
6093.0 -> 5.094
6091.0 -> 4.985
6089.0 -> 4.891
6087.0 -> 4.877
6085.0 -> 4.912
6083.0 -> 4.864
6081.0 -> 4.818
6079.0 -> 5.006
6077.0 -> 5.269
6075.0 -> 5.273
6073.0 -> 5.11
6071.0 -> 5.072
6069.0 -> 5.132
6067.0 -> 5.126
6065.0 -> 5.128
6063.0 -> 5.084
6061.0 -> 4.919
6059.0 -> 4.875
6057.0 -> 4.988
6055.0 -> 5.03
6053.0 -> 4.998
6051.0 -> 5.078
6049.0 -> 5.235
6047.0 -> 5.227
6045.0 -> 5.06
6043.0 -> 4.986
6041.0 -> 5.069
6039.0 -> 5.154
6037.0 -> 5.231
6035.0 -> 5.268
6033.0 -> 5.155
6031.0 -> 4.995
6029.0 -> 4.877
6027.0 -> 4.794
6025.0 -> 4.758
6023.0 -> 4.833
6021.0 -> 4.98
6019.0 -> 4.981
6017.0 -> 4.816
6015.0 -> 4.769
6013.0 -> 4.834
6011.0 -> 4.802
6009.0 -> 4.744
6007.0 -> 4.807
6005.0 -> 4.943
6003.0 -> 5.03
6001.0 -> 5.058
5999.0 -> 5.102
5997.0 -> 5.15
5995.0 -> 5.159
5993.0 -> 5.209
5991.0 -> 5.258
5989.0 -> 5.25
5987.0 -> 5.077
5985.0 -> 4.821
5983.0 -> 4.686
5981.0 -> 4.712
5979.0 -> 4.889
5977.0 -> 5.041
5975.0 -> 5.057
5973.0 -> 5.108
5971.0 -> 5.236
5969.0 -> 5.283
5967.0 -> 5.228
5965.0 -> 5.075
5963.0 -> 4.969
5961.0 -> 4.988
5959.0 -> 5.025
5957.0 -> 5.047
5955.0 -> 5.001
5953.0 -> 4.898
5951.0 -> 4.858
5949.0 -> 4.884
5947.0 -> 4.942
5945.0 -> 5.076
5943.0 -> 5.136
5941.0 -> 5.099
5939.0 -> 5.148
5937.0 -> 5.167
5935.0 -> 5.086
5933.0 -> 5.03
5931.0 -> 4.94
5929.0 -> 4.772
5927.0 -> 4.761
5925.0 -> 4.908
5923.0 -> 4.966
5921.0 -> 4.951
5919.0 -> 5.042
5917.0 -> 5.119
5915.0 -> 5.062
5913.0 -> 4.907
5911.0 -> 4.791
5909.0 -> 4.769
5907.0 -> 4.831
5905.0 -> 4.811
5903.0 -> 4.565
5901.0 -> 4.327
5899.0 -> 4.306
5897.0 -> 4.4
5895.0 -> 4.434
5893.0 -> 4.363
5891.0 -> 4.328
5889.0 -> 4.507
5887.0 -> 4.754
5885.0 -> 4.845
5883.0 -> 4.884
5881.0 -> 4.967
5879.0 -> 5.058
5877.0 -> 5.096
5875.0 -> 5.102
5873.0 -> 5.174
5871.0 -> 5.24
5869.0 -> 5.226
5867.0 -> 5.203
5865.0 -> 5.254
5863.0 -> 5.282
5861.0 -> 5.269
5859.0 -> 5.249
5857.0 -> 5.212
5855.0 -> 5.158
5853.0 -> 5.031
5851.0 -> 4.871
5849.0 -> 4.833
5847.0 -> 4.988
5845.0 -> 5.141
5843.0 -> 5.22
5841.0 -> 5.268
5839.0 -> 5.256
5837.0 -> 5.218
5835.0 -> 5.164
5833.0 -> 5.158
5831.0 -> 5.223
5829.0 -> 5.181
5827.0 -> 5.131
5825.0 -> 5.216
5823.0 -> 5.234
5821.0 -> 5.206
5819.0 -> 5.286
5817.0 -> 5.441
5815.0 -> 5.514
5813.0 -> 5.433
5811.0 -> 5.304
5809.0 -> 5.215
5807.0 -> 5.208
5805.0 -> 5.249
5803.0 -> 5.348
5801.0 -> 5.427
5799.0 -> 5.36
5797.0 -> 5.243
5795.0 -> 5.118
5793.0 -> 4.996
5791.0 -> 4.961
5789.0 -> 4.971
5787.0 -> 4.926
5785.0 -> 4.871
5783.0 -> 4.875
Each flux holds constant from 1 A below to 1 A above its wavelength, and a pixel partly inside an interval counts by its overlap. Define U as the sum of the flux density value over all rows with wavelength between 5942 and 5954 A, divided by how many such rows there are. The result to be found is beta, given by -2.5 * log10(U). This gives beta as -1.74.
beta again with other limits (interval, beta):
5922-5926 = -1.73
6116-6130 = -1.72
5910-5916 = -1.73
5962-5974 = -1.78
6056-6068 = -1.75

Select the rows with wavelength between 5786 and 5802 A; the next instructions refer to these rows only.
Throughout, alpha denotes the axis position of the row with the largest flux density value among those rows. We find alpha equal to 5801.0 A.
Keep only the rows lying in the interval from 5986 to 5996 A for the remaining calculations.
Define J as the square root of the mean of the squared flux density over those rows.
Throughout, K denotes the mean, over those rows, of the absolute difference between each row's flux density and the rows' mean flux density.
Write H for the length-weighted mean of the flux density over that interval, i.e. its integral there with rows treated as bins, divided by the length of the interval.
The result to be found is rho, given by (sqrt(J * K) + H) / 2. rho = 2.87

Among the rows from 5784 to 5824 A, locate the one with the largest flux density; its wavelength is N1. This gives 5815.0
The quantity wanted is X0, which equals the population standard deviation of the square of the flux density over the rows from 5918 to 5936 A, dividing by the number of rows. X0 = 1.0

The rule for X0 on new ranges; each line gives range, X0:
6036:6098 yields 1.2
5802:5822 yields 1.1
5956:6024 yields 1.7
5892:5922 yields 2.6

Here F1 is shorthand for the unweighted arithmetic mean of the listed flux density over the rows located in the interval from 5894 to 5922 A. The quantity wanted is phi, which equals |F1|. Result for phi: 4.74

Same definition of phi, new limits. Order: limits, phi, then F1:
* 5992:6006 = 5.09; 5.09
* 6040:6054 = 5.09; 5.09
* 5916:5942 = 5.00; 5.00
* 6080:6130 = 4.98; 4.98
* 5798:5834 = 5.29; 5.29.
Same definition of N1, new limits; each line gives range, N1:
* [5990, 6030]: 5991.0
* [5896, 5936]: 5917.0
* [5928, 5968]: 5967.0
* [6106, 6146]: 6107.0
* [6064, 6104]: 6075.0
